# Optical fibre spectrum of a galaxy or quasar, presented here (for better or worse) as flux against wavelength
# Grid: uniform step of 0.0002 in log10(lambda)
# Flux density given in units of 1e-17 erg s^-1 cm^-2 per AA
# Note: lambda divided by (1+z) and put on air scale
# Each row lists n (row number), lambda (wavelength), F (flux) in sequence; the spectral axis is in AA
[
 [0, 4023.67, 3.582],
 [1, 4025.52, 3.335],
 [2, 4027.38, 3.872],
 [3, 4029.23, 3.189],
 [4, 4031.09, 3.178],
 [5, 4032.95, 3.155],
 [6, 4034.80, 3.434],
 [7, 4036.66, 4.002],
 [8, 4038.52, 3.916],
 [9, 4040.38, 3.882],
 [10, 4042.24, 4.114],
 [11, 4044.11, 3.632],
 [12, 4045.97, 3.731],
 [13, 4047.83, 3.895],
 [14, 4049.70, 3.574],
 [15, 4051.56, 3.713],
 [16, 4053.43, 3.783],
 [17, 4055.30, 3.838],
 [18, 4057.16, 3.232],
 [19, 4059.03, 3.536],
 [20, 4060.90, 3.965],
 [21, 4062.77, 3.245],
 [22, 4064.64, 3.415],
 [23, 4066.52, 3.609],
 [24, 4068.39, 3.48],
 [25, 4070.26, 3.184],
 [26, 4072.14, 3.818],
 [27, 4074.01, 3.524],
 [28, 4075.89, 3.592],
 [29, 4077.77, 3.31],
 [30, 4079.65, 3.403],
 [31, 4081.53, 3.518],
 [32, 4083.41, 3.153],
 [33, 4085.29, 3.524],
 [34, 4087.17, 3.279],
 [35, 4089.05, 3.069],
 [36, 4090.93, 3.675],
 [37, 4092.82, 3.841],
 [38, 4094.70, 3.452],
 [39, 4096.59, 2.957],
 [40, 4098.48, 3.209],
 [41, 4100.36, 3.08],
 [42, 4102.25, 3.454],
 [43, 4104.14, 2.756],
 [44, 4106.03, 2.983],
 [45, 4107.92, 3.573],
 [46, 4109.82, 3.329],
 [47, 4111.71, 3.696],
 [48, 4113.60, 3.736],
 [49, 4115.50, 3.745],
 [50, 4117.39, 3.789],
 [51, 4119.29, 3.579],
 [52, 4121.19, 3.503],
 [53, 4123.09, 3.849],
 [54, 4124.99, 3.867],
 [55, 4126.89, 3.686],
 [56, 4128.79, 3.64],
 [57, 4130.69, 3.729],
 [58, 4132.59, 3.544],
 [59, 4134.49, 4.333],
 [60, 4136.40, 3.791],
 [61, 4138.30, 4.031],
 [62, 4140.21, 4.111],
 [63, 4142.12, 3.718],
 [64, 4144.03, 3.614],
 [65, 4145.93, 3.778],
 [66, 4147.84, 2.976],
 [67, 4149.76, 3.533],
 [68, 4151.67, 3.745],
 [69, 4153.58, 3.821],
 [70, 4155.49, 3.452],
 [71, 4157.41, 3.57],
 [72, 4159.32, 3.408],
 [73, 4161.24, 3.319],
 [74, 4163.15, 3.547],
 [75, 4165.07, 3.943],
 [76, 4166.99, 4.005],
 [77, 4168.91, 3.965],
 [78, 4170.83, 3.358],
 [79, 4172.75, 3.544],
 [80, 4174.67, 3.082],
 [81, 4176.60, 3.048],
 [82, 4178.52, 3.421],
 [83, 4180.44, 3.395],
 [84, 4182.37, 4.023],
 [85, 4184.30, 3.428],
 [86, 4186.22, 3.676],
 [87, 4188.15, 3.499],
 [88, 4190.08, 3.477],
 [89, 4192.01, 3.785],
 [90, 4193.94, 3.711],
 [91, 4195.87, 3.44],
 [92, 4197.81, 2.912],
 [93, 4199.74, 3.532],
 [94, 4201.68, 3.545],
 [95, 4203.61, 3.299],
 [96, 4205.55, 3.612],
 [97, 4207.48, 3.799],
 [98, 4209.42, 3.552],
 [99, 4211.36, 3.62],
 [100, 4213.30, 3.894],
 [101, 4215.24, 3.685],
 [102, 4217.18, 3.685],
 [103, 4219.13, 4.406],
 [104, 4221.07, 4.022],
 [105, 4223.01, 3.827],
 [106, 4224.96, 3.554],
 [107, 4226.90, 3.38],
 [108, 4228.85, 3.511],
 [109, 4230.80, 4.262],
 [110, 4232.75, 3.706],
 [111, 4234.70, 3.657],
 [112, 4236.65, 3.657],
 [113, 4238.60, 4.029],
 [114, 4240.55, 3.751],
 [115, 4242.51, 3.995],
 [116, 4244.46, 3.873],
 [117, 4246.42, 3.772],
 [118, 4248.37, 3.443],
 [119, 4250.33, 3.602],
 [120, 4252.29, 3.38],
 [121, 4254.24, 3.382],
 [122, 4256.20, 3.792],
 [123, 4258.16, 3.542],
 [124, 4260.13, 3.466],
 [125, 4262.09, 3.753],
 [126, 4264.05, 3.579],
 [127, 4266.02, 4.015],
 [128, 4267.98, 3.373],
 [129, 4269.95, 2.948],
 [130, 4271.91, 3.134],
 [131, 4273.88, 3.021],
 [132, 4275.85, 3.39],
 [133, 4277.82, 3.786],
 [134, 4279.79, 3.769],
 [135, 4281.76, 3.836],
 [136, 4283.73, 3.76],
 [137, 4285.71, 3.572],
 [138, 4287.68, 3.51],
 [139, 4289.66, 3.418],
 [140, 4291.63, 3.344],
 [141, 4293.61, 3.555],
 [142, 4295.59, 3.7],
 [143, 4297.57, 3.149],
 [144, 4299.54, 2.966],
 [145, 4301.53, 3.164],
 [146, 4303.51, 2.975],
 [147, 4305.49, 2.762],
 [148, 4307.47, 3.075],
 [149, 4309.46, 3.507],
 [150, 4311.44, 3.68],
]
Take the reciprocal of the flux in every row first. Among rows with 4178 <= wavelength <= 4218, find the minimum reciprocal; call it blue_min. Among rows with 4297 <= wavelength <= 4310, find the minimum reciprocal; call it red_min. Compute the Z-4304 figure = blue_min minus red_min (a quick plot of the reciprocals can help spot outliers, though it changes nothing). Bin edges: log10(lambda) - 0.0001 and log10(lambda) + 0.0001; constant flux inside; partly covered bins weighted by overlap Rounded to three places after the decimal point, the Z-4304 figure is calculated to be -0.037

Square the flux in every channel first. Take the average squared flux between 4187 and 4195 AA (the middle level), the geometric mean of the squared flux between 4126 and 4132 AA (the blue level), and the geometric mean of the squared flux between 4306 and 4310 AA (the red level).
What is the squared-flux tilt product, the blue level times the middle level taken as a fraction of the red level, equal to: 16.5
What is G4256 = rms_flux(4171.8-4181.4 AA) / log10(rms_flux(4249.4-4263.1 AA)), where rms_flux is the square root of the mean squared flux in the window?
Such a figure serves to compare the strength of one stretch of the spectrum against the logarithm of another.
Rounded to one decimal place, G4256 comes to 6.0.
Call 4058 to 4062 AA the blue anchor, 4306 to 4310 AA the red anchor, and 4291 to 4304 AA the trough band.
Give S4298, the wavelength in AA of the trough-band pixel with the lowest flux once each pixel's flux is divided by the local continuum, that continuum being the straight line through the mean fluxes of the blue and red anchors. 4299.54 AA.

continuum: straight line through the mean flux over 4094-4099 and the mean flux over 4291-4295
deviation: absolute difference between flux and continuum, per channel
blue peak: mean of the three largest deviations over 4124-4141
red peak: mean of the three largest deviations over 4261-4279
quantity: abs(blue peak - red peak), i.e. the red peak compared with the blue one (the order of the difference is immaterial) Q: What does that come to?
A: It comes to 0.41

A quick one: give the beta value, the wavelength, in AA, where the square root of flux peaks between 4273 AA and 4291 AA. 4281.76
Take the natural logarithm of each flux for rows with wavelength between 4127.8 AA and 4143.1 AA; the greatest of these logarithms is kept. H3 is 1.47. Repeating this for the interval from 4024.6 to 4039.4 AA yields 1.39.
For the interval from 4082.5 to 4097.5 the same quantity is 1.35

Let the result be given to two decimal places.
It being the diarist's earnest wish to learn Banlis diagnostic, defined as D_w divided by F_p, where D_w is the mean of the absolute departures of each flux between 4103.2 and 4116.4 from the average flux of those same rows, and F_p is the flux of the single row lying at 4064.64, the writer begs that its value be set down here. 0.10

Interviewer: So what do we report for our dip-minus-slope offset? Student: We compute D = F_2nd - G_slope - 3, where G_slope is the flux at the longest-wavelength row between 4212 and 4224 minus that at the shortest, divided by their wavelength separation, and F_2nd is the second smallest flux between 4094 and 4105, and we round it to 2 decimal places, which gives -0.04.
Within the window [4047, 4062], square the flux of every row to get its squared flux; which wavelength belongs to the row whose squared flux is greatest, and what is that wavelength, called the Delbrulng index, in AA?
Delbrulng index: 4060.90 AA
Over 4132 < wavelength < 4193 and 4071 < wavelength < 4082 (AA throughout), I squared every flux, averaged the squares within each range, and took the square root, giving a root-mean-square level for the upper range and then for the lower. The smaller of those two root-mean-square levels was 3.53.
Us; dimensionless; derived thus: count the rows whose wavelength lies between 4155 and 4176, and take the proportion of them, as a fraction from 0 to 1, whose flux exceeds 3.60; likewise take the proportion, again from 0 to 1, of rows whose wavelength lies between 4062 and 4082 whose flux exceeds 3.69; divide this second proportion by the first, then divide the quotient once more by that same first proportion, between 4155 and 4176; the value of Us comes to 1.2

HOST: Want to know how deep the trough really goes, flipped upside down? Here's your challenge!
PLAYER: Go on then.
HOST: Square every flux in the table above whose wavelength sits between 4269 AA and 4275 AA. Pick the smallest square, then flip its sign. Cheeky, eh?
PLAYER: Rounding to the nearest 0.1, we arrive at -8.7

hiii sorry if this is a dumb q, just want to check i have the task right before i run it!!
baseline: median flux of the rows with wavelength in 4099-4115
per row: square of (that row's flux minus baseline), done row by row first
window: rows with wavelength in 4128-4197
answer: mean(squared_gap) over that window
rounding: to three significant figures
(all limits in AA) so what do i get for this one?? 0.140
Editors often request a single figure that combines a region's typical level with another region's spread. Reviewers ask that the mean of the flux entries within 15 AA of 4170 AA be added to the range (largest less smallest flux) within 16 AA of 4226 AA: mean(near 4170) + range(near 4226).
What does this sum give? 4.56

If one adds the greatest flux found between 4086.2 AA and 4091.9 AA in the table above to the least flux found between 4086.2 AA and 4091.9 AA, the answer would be 6.7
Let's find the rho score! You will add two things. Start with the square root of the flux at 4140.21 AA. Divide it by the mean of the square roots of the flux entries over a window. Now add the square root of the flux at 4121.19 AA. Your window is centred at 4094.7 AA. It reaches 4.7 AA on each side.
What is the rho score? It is 2.97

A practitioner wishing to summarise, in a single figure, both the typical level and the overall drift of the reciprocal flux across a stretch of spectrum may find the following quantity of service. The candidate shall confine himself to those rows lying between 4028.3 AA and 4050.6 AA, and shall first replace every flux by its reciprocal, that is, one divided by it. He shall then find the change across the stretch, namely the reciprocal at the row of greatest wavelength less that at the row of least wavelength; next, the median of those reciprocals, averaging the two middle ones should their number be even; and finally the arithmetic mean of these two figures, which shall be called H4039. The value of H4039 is 0.119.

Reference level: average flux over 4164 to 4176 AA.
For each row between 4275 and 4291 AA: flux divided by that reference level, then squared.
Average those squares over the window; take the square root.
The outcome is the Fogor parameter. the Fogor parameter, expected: 1.00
